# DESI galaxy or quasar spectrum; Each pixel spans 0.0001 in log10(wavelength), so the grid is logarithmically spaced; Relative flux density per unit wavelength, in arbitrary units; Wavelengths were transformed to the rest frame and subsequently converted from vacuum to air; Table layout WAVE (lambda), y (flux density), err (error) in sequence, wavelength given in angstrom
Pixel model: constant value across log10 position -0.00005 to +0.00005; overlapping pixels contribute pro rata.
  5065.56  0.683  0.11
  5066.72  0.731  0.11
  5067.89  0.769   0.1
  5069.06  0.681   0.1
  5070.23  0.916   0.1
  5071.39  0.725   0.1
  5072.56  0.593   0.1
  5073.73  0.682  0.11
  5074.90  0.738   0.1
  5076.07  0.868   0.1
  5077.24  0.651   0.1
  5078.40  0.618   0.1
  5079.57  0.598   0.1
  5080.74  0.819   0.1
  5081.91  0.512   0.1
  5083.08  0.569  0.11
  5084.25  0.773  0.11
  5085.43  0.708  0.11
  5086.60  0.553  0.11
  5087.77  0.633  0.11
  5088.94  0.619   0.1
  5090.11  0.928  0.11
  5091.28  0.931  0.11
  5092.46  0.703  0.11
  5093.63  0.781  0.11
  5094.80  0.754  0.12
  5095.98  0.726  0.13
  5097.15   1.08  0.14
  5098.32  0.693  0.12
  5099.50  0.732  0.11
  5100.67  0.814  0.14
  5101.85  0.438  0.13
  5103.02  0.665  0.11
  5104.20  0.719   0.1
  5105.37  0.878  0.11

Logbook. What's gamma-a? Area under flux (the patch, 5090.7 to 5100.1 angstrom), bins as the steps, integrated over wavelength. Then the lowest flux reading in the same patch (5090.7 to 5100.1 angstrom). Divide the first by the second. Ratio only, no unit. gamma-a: 11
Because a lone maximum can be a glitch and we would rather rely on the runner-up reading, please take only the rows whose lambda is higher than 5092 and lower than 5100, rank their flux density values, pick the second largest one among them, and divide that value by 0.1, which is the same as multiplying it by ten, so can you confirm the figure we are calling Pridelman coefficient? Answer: 7.81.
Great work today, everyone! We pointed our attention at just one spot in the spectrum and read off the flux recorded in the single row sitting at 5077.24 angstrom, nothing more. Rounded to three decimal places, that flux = 0.651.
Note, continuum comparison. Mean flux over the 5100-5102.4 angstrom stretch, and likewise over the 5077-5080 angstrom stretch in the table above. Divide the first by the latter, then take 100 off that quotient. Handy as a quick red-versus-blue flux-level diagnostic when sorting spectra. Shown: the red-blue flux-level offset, -99.0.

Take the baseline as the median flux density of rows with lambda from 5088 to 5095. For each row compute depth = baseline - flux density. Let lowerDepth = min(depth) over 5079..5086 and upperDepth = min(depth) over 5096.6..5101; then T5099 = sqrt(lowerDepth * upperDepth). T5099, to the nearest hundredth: 0.13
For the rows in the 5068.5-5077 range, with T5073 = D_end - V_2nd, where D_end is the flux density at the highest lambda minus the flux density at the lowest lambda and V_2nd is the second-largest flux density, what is -0.68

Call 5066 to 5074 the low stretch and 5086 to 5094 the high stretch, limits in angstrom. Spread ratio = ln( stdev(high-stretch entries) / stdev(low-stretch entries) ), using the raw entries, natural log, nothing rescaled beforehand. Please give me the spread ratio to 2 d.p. 0.41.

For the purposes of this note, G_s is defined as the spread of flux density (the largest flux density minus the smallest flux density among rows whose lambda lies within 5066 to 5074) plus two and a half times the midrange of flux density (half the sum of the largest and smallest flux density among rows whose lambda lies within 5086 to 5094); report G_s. 2.18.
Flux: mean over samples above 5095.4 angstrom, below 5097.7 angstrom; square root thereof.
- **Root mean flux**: 0.95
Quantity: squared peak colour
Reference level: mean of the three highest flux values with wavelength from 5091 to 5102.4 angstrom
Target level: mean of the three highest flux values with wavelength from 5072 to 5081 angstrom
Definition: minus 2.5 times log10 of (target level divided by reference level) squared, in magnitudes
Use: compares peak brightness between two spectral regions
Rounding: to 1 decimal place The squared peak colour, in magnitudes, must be 0.3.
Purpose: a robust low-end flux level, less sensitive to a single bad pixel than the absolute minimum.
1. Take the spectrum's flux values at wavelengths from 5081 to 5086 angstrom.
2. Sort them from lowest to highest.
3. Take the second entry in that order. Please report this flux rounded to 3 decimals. 0.569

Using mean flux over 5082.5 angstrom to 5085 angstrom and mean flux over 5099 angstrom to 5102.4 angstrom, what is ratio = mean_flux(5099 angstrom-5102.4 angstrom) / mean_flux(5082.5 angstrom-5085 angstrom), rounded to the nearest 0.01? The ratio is 0.99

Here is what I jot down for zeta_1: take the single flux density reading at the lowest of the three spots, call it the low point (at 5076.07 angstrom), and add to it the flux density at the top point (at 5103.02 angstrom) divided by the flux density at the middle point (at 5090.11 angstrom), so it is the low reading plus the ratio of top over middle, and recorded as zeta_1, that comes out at 1.58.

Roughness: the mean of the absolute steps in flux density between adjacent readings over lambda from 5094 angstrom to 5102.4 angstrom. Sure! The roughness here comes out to 0.21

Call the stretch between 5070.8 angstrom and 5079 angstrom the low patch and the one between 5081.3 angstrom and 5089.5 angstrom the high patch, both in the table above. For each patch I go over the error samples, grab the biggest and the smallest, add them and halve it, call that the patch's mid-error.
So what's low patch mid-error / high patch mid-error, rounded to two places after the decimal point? 1.00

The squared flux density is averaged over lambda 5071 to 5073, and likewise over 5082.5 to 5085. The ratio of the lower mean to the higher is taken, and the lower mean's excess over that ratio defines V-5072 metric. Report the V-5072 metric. -0.5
